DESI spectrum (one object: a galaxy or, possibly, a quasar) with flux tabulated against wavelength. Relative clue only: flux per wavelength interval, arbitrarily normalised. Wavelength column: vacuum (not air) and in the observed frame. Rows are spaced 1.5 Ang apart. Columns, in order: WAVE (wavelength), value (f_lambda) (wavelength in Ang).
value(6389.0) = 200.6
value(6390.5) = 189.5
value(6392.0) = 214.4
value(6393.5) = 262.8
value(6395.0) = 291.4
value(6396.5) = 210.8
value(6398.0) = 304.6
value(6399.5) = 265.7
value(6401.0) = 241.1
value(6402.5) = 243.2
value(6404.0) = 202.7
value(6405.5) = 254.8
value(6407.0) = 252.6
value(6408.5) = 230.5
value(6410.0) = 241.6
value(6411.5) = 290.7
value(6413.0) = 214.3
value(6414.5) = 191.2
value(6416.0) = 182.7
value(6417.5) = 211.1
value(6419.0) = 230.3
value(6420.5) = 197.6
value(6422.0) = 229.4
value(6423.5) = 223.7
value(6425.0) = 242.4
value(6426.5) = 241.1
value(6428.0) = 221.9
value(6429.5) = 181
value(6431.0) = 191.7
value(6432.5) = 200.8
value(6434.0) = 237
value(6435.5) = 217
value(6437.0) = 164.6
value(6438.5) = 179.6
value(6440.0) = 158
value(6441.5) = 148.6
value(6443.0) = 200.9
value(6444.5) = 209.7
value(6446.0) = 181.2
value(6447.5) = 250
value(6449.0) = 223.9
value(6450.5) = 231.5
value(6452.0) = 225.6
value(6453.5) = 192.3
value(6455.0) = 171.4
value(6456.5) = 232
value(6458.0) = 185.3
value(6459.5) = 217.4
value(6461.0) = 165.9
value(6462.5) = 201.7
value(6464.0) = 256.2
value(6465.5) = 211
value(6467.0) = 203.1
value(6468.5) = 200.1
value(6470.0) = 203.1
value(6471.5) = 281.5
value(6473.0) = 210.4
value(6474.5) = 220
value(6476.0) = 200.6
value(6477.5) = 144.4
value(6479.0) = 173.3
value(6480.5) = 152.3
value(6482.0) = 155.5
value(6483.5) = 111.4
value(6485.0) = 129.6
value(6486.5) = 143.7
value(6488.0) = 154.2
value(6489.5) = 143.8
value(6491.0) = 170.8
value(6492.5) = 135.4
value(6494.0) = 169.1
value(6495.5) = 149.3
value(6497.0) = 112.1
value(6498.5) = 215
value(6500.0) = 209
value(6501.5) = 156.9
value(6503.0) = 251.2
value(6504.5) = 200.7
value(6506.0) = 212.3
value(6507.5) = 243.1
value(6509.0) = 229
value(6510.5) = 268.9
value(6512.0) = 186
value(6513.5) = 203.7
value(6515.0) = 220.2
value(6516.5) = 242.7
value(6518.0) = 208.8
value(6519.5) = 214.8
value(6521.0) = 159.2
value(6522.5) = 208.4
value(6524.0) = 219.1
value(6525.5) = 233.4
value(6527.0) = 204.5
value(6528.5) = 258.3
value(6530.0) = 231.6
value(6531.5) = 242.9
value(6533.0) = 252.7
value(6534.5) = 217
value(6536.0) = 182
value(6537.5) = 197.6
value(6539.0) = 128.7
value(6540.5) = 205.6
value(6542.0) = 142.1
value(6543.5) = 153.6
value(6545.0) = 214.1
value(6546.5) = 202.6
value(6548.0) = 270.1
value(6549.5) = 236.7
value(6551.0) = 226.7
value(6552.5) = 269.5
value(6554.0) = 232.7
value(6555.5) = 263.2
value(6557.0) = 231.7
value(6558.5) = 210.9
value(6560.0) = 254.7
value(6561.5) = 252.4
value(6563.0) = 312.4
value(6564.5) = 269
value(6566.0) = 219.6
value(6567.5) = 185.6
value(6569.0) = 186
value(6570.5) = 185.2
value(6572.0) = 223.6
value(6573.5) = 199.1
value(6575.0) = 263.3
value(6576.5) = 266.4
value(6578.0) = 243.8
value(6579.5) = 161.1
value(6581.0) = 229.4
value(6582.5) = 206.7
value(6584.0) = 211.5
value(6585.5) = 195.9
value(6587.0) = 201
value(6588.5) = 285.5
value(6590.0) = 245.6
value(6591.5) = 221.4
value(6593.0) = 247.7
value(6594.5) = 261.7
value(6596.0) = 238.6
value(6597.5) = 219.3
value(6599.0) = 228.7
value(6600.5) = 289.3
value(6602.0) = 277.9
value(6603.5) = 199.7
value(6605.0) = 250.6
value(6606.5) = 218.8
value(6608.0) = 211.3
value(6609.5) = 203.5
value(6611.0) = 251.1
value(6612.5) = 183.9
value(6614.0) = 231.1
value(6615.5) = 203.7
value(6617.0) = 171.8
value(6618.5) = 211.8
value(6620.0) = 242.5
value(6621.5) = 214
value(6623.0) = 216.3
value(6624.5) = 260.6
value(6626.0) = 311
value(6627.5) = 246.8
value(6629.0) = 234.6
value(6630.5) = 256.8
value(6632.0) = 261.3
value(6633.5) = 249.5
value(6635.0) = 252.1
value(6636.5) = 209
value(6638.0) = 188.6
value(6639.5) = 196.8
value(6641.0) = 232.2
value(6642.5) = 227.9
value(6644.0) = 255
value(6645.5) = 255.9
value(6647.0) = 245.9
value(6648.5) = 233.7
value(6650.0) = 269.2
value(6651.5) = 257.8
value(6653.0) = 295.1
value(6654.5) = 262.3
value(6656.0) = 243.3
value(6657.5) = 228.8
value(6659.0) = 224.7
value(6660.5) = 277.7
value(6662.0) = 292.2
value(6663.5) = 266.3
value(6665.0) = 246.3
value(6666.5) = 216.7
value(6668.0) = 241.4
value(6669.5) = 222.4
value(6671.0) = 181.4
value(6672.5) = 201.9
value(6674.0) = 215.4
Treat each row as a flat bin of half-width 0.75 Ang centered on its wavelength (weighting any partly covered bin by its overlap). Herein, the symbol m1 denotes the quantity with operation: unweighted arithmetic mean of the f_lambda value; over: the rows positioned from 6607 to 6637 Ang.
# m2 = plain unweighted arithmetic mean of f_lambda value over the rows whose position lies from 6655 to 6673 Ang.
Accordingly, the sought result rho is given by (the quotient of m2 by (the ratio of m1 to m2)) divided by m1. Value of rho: 1.05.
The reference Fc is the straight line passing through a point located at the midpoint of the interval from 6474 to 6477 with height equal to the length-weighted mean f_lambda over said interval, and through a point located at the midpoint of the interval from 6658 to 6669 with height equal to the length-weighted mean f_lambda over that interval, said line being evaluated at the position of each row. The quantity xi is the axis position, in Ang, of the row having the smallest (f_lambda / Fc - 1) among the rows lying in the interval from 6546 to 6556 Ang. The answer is 6546.5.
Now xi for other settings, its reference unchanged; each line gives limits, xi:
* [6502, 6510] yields 6504.5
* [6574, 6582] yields 6579.5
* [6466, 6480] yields 6477.5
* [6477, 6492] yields 6483.5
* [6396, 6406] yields 6404.0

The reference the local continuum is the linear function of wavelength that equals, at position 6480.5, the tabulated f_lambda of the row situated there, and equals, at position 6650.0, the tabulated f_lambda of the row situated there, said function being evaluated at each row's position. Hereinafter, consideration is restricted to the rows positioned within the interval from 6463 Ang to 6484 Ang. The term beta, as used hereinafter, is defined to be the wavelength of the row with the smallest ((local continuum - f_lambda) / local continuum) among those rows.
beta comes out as 6471.5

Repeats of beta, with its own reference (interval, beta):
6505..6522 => 6510.5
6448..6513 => 6471.5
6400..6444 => 6411.5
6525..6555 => 6528.5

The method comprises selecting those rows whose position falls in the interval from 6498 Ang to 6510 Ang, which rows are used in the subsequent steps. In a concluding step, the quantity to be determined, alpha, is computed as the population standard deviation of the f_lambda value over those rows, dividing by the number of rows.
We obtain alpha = 27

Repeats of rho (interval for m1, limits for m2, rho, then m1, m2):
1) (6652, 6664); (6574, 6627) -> 0.78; 261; 231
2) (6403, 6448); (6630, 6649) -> 1.23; 213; 236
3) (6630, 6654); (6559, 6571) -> 0.92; 243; 233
